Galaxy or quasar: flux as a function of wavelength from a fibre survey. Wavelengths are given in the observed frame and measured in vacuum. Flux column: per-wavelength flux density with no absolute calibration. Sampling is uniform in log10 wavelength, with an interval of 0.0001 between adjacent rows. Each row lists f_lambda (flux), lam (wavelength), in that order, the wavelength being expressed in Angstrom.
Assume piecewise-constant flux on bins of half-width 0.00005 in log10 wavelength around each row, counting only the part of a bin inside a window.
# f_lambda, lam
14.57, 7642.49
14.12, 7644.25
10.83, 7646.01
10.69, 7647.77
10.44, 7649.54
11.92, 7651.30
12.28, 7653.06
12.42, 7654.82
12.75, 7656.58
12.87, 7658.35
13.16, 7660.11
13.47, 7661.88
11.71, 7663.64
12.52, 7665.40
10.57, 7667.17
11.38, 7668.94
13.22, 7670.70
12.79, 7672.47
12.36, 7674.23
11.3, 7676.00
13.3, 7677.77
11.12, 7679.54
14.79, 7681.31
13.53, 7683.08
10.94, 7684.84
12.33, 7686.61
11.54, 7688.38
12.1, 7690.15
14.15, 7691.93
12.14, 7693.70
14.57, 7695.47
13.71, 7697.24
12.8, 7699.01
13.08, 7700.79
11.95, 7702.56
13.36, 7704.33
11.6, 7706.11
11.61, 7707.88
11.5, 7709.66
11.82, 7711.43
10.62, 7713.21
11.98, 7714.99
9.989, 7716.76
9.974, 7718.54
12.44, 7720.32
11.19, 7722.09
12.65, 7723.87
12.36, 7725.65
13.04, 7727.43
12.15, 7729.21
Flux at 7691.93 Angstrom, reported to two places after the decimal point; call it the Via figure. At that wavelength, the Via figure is 14.15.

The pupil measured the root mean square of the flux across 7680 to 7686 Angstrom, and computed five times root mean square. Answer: 66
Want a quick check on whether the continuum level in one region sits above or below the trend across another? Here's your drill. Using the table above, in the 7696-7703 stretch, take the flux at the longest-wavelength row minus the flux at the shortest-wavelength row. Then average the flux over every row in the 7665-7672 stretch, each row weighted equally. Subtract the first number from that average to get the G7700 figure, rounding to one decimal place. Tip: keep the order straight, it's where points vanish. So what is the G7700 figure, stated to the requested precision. 13.7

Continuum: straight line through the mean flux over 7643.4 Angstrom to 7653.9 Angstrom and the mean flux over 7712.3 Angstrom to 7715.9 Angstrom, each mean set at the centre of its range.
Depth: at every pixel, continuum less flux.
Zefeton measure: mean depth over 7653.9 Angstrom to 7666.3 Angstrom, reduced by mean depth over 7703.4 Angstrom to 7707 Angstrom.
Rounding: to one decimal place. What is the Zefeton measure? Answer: 0.1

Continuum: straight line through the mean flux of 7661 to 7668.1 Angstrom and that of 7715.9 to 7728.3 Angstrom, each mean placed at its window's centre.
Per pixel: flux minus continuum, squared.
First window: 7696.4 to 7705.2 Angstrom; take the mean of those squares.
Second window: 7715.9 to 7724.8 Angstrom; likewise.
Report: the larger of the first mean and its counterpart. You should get 1.7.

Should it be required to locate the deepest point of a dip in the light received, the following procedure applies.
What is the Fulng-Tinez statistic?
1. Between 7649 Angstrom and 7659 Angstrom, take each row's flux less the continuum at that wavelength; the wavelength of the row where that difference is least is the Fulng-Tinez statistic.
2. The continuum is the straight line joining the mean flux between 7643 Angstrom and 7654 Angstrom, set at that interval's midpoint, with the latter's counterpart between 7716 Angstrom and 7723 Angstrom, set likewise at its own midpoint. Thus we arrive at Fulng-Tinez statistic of 7649.54 Angstrom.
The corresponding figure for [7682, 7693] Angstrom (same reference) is 7684.84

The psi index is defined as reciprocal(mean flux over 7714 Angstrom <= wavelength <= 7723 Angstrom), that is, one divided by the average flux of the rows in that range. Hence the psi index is 0.090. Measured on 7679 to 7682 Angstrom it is 0.077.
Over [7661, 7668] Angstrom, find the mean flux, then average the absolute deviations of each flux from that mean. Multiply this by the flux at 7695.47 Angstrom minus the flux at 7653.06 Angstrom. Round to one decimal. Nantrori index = 2.1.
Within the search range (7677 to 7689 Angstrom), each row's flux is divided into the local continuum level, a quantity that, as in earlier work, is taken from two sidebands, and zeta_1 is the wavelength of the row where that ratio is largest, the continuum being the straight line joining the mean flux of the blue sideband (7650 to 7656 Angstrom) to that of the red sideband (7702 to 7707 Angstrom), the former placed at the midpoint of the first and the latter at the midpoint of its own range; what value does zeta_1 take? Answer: 7684.84 Angstrom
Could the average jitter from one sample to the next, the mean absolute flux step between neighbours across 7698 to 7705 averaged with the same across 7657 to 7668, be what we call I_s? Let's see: 0.98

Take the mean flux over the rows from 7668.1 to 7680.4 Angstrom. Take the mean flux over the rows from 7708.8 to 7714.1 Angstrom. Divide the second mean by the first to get 0.93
